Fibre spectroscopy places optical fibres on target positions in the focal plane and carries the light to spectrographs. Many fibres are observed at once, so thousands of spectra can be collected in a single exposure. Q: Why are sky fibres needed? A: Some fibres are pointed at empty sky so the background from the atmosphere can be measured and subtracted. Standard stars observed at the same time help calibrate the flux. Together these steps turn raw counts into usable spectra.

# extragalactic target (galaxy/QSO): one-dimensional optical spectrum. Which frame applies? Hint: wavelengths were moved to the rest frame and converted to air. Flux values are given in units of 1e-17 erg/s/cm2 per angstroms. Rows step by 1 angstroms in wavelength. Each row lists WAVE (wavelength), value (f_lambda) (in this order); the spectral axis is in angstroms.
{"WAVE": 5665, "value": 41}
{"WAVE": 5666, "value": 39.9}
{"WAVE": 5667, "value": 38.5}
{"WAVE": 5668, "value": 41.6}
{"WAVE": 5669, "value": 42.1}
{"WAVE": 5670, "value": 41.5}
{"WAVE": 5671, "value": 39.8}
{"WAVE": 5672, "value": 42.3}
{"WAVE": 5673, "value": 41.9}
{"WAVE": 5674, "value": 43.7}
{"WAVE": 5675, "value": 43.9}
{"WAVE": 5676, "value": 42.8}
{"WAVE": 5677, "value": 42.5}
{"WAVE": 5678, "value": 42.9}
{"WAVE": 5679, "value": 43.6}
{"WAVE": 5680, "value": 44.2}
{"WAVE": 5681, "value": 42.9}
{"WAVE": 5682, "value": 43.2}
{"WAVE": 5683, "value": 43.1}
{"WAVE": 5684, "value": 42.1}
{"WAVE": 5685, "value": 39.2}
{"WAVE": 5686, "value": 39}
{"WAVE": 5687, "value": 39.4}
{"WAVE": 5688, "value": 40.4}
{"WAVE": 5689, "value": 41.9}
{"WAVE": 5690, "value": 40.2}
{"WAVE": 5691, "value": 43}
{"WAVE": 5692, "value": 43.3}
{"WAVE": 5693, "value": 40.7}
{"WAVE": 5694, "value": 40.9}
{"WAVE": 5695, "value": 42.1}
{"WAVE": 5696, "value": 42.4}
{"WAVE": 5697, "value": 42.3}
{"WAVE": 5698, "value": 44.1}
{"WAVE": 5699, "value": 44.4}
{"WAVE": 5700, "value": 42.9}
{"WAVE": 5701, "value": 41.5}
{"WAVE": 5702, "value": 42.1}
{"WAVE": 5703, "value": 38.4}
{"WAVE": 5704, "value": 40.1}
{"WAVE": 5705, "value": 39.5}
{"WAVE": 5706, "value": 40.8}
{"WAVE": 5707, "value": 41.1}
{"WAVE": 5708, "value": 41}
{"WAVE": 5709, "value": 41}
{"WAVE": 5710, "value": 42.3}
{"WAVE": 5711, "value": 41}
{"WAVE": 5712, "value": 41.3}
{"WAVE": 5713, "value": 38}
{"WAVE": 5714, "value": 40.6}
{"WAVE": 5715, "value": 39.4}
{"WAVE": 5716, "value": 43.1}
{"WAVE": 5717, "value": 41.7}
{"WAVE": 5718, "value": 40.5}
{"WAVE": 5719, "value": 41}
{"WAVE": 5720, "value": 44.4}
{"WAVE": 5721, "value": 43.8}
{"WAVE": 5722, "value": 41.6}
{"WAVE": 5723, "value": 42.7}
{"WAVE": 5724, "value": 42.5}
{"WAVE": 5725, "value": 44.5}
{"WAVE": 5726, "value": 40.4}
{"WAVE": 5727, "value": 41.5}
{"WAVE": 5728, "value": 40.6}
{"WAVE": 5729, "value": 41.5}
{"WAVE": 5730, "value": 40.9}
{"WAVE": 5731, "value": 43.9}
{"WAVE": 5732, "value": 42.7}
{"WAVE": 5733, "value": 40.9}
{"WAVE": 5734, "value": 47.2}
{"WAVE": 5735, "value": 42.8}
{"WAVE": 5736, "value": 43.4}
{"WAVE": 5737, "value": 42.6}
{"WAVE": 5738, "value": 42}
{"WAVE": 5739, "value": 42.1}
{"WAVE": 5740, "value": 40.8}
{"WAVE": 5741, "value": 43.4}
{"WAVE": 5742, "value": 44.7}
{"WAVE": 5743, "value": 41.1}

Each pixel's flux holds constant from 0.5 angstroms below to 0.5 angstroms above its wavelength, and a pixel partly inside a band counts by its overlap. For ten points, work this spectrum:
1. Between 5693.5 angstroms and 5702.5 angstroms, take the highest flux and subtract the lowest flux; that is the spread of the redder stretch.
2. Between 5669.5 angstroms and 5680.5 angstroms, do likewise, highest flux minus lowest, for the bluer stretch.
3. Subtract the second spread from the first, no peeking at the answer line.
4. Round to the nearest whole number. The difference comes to -1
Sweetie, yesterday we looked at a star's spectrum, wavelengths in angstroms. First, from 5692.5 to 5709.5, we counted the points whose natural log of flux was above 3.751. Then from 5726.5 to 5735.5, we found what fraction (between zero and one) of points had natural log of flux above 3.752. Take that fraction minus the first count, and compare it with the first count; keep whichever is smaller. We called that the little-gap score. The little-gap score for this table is -2.6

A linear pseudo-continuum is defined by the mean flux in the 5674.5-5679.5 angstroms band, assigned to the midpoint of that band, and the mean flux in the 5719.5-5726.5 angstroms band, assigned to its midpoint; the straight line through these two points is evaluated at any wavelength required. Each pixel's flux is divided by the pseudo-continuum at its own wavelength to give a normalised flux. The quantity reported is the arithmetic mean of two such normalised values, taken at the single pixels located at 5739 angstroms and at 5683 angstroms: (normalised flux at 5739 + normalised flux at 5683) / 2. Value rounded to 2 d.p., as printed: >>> 0.99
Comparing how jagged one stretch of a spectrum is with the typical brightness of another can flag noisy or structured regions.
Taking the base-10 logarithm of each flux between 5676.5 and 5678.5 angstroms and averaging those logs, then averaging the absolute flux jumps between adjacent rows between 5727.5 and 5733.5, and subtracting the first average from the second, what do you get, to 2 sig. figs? -0.13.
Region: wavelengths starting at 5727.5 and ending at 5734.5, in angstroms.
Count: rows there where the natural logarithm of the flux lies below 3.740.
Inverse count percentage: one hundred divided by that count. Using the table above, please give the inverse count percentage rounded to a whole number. 25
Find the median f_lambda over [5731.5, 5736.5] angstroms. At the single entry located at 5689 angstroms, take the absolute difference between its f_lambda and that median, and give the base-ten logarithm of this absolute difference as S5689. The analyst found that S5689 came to 0.0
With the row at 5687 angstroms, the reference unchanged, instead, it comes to 0.5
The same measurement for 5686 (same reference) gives 0.6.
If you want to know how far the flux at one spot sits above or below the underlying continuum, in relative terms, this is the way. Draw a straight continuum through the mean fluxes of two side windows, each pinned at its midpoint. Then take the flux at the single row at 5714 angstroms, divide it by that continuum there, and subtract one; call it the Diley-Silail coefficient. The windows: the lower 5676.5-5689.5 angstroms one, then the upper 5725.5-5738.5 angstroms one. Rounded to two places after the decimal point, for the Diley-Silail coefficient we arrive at -0.04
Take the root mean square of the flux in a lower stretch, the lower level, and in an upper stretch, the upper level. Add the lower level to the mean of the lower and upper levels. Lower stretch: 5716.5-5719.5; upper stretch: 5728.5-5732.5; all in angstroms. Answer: 82.7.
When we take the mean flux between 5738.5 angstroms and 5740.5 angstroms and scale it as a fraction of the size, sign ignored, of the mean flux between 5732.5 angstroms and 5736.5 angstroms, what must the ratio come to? 0.95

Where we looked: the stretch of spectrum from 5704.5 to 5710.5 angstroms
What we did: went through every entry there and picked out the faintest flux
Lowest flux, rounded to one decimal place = 39.5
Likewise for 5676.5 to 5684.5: 42.1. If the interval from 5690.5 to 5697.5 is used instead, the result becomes 40.7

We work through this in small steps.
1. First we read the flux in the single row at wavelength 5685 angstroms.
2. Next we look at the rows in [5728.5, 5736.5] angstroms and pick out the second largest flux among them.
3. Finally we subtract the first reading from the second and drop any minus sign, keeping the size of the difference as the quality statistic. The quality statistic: 4.7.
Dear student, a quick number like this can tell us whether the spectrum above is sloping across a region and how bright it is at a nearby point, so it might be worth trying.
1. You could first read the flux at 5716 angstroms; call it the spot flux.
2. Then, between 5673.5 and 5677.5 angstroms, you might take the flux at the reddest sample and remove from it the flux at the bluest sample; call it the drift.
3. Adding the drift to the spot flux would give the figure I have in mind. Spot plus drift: 41.9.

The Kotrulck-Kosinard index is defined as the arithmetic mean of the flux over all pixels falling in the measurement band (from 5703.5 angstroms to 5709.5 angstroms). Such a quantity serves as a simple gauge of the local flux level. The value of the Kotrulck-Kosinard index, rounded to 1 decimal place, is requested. 40.6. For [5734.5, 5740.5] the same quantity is 42.3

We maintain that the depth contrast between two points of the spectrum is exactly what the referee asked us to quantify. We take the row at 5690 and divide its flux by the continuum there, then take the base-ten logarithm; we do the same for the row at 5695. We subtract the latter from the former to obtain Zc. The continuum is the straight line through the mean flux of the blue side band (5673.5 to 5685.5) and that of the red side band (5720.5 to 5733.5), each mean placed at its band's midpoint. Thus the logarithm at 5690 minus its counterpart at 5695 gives -0.021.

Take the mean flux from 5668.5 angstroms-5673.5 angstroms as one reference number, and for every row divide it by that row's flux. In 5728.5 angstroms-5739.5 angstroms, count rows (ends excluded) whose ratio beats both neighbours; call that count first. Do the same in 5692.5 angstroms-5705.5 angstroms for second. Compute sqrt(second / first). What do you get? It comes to 0.87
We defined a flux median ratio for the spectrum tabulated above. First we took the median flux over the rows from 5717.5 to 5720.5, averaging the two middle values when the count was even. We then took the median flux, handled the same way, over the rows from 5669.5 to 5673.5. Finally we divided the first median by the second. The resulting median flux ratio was 0.98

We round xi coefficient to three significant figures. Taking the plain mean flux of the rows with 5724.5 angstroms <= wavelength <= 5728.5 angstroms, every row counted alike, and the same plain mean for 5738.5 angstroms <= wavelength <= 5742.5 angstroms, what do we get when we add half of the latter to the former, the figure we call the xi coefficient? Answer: 63.1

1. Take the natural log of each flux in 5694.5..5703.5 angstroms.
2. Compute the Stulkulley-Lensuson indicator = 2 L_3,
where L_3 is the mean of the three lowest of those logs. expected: 7.41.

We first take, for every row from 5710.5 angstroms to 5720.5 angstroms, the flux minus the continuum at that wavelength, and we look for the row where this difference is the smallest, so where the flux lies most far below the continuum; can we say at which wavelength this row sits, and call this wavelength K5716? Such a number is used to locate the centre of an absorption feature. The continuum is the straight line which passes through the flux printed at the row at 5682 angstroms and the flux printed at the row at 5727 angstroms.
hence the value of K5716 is 5713 angstroms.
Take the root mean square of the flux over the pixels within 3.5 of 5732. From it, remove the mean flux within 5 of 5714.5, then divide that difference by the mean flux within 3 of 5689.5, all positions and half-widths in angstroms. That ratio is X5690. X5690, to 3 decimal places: 0.048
